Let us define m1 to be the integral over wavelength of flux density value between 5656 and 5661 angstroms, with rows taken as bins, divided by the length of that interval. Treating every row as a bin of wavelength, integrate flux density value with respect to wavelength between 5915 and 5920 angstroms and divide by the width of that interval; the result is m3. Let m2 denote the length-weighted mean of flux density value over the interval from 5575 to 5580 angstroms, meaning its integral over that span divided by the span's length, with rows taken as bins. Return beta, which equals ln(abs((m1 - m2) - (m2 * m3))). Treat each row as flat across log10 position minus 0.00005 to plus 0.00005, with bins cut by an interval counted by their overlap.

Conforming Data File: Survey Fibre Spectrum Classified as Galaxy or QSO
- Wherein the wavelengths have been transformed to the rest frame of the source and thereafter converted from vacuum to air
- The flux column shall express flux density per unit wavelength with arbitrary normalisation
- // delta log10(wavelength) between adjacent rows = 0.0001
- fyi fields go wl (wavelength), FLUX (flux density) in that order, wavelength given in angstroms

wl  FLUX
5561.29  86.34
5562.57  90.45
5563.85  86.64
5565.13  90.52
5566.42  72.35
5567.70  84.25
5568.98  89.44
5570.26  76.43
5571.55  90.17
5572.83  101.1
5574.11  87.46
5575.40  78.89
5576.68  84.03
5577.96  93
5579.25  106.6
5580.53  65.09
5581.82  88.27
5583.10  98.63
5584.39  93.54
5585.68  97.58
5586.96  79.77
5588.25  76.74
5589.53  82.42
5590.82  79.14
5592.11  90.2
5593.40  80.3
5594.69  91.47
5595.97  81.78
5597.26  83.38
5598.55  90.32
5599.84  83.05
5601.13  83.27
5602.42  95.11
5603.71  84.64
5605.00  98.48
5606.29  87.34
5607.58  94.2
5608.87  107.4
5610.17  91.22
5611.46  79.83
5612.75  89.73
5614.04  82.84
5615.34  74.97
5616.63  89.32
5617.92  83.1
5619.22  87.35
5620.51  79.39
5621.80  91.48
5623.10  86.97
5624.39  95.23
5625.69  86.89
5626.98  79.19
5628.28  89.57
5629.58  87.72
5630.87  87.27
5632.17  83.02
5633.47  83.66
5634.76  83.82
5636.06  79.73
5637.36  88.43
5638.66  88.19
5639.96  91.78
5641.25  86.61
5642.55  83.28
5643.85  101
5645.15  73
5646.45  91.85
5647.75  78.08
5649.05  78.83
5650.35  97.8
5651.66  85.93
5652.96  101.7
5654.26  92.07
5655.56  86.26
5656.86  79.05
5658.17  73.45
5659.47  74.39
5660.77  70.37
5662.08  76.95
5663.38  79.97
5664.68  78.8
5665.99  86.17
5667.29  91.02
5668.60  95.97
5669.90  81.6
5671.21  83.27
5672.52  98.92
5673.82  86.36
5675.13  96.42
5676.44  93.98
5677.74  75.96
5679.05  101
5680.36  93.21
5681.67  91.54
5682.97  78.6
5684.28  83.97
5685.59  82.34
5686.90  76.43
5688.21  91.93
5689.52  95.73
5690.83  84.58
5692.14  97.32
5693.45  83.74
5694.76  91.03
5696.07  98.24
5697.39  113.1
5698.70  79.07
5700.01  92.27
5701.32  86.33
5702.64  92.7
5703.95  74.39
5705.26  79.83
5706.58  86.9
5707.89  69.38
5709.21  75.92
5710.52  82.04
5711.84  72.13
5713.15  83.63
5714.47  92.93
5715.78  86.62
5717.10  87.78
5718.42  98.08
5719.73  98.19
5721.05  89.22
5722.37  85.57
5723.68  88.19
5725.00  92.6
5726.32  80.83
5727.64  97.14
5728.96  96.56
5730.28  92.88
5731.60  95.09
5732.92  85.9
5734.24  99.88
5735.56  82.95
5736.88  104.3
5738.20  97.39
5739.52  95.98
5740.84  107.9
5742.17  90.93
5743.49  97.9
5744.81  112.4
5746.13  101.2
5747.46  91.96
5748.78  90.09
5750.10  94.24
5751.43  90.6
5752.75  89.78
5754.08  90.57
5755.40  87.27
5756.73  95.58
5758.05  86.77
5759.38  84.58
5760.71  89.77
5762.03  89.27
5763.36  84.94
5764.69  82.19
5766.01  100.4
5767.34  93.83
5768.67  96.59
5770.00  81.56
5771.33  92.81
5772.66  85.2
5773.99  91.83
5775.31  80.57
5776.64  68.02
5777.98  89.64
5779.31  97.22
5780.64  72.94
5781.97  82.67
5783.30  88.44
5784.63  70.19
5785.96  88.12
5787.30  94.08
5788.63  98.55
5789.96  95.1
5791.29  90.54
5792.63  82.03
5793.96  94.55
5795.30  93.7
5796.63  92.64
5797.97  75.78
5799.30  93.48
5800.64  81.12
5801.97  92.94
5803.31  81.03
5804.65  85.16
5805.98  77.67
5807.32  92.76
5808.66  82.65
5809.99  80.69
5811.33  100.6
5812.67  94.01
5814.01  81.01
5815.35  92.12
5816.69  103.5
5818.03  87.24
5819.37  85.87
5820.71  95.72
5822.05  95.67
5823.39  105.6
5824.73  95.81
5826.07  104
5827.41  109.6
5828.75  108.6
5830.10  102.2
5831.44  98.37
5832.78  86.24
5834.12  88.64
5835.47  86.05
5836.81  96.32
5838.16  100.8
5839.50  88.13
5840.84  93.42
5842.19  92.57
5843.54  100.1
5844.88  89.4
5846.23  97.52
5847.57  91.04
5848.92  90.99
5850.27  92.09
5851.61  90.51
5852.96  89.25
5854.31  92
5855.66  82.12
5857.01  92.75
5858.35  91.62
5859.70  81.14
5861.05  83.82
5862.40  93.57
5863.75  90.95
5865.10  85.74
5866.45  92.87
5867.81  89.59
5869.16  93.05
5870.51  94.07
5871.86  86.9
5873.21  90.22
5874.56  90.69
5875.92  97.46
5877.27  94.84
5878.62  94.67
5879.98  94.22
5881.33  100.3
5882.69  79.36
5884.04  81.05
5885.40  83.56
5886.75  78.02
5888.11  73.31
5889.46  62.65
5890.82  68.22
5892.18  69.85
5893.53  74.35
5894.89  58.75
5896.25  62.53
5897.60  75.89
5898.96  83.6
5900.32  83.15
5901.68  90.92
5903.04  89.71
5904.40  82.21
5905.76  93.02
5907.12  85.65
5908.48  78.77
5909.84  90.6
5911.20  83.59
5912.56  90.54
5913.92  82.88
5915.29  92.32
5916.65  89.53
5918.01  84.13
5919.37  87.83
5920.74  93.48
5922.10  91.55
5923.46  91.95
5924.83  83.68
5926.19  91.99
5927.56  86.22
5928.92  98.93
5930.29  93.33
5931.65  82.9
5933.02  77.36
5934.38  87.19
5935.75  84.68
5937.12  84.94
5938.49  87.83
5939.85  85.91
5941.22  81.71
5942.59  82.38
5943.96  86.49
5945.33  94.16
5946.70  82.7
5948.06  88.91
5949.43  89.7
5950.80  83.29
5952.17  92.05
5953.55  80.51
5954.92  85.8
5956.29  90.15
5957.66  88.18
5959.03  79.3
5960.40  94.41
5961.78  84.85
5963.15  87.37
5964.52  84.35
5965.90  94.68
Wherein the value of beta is 8.99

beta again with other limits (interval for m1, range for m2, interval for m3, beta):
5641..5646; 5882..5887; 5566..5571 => 8.79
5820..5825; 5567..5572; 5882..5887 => 8.83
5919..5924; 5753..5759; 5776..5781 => 8.91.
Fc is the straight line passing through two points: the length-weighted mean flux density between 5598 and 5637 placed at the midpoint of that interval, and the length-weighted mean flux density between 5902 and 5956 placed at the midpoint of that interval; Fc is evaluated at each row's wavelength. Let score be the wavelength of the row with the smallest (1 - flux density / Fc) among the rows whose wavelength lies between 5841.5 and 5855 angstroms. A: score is 5843.54 angstroms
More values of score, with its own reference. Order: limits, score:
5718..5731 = 5719.73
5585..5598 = 5585.68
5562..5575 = 5572.83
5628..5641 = 5639.96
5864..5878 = 5875.92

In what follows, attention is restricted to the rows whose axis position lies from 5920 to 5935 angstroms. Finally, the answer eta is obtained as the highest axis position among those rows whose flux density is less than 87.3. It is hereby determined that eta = 5934.38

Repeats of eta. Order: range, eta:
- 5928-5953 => 5950.80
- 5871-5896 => 5894.89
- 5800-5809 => 5808.66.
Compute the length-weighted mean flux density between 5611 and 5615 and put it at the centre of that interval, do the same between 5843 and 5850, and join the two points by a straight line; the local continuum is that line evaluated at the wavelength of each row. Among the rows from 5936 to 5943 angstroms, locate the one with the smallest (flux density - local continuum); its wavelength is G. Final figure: 5941.22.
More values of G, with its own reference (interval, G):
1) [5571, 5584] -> 5580.53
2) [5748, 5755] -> 5752.75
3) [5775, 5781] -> 5776.64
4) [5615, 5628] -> 5615.34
